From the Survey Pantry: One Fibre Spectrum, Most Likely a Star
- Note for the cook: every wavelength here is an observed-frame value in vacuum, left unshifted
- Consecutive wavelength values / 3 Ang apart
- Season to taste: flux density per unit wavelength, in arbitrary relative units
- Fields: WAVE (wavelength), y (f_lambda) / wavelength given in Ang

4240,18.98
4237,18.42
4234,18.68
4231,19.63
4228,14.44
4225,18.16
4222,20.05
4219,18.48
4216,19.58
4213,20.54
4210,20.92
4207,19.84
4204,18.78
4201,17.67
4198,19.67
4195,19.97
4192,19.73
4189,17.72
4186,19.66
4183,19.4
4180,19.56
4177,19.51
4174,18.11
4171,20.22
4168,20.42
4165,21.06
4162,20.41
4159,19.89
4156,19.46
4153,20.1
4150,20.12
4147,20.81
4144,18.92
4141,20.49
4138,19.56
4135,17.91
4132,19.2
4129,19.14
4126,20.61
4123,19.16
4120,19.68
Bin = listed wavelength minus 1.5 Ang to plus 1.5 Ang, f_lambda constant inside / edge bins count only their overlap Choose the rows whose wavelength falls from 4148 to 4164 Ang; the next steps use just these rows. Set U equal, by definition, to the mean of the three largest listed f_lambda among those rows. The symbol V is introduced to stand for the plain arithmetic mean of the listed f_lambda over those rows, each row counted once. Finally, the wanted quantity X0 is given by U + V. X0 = 40.2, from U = 20.2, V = 20.0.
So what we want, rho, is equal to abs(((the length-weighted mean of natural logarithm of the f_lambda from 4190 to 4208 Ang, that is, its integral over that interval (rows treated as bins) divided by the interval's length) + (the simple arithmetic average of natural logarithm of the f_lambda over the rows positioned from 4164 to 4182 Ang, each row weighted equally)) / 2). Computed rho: 2.97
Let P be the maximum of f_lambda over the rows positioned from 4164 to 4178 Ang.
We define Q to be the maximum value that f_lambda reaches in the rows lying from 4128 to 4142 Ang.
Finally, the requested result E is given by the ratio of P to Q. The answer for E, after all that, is 1.03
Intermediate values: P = 21.06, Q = 20.49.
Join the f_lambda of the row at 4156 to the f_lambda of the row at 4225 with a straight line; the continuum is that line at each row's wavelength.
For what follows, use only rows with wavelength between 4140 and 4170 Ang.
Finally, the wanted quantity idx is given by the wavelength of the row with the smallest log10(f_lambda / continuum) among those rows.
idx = 4144 Ang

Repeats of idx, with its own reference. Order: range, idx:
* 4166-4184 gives 4174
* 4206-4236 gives 4228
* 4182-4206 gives 4189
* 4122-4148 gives 4135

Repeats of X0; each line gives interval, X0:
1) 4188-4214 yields 39.9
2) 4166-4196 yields 39.6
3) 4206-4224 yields 40.4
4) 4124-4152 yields 40.3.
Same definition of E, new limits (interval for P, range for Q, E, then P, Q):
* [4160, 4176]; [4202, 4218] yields 1.01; 21.06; 20.92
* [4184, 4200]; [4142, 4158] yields 0.96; 19.97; 20.81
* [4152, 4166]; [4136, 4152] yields 1.01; 21.06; 20.81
